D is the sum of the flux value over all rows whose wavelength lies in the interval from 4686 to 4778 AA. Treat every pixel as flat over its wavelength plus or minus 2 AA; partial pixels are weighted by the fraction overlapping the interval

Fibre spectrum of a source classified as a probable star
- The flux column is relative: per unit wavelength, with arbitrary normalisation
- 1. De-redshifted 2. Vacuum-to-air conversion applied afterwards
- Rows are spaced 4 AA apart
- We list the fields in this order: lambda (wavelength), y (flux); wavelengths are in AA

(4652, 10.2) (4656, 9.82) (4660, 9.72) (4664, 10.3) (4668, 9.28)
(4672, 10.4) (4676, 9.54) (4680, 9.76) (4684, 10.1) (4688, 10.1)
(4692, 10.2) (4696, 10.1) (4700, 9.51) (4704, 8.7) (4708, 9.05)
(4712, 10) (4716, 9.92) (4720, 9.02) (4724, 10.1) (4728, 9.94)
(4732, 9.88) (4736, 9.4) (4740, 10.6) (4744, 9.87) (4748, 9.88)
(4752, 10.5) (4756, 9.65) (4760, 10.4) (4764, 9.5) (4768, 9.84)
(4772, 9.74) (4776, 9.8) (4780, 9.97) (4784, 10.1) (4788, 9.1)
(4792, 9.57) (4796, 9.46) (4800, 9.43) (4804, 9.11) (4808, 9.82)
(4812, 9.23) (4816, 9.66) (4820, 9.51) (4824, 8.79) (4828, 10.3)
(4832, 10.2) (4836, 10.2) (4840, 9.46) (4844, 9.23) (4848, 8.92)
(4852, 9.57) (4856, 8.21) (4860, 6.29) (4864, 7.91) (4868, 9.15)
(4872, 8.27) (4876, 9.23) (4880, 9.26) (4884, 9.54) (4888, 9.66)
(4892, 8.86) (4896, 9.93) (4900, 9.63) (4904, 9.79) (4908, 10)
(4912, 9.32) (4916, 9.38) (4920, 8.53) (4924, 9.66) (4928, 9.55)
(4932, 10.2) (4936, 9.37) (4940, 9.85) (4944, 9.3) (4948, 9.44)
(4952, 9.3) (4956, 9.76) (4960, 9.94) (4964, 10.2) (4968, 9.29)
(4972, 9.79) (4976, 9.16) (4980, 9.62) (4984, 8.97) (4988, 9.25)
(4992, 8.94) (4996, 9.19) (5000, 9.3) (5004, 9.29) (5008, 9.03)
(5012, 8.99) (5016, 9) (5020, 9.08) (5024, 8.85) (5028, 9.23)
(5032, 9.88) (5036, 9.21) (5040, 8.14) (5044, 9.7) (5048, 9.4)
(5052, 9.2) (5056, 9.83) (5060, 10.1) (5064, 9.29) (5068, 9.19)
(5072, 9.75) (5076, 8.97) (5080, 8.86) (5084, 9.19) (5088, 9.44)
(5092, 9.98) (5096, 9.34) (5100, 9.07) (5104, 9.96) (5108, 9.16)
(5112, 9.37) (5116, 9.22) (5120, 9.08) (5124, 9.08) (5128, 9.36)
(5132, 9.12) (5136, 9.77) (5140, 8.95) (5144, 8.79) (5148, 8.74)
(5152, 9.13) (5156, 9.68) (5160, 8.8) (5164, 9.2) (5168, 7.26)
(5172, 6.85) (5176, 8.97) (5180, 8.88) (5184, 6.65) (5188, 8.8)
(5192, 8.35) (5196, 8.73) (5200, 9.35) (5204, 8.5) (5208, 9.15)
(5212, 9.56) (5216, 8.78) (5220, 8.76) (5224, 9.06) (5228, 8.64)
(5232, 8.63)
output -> 226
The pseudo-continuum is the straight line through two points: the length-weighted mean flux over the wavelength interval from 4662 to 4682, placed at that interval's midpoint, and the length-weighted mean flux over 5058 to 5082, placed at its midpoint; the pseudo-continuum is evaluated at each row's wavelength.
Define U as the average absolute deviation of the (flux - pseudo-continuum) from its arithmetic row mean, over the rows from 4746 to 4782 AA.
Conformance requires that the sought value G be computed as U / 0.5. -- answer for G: 0.49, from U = 0.247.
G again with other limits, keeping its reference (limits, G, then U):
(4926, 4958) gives 0.51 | 0.256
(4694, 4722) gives 0.93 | 0.467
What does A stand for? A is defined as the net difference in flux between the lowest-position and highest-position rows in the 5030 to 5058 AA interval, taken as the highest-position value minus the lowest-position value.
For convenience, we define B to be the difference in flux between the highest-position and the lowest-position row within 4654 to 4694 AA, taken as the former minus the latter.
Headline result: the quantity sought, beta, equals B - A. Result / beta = 0.43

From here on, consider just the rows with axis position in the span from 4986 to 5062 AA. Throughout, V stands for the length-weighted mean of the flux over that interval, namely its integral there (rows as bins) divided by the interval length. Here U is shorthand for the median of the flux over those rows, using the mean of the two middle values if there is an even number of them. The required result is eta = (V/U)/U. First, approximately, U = 9.21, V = 9.24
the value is 0.1090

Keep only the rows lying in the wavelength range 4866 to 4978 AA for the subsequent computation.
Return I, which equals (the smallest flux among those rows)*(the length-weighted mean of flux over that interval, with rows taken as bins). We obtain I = 78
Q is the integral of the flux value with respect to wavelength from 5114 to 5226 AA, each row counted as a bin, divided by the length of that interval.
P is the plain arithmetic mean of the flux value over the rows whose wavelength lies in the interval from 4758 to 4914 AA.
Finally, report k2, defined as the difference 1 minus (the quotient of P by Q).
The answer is -0.066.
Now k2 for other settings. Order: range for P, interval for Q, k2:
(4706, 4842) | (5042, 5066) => -0.016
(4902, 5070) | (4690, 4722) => 0.018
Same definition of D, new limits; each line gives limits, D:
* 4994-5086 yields 213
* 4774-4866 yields 214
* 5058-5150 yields 214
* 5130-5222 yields 201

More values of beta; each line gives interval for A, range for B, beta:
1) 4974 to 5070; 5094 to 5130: -0.01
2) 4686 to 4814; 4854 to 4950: 2.10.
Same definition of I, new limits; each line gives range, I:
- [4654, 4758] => 85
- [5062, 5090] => 82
